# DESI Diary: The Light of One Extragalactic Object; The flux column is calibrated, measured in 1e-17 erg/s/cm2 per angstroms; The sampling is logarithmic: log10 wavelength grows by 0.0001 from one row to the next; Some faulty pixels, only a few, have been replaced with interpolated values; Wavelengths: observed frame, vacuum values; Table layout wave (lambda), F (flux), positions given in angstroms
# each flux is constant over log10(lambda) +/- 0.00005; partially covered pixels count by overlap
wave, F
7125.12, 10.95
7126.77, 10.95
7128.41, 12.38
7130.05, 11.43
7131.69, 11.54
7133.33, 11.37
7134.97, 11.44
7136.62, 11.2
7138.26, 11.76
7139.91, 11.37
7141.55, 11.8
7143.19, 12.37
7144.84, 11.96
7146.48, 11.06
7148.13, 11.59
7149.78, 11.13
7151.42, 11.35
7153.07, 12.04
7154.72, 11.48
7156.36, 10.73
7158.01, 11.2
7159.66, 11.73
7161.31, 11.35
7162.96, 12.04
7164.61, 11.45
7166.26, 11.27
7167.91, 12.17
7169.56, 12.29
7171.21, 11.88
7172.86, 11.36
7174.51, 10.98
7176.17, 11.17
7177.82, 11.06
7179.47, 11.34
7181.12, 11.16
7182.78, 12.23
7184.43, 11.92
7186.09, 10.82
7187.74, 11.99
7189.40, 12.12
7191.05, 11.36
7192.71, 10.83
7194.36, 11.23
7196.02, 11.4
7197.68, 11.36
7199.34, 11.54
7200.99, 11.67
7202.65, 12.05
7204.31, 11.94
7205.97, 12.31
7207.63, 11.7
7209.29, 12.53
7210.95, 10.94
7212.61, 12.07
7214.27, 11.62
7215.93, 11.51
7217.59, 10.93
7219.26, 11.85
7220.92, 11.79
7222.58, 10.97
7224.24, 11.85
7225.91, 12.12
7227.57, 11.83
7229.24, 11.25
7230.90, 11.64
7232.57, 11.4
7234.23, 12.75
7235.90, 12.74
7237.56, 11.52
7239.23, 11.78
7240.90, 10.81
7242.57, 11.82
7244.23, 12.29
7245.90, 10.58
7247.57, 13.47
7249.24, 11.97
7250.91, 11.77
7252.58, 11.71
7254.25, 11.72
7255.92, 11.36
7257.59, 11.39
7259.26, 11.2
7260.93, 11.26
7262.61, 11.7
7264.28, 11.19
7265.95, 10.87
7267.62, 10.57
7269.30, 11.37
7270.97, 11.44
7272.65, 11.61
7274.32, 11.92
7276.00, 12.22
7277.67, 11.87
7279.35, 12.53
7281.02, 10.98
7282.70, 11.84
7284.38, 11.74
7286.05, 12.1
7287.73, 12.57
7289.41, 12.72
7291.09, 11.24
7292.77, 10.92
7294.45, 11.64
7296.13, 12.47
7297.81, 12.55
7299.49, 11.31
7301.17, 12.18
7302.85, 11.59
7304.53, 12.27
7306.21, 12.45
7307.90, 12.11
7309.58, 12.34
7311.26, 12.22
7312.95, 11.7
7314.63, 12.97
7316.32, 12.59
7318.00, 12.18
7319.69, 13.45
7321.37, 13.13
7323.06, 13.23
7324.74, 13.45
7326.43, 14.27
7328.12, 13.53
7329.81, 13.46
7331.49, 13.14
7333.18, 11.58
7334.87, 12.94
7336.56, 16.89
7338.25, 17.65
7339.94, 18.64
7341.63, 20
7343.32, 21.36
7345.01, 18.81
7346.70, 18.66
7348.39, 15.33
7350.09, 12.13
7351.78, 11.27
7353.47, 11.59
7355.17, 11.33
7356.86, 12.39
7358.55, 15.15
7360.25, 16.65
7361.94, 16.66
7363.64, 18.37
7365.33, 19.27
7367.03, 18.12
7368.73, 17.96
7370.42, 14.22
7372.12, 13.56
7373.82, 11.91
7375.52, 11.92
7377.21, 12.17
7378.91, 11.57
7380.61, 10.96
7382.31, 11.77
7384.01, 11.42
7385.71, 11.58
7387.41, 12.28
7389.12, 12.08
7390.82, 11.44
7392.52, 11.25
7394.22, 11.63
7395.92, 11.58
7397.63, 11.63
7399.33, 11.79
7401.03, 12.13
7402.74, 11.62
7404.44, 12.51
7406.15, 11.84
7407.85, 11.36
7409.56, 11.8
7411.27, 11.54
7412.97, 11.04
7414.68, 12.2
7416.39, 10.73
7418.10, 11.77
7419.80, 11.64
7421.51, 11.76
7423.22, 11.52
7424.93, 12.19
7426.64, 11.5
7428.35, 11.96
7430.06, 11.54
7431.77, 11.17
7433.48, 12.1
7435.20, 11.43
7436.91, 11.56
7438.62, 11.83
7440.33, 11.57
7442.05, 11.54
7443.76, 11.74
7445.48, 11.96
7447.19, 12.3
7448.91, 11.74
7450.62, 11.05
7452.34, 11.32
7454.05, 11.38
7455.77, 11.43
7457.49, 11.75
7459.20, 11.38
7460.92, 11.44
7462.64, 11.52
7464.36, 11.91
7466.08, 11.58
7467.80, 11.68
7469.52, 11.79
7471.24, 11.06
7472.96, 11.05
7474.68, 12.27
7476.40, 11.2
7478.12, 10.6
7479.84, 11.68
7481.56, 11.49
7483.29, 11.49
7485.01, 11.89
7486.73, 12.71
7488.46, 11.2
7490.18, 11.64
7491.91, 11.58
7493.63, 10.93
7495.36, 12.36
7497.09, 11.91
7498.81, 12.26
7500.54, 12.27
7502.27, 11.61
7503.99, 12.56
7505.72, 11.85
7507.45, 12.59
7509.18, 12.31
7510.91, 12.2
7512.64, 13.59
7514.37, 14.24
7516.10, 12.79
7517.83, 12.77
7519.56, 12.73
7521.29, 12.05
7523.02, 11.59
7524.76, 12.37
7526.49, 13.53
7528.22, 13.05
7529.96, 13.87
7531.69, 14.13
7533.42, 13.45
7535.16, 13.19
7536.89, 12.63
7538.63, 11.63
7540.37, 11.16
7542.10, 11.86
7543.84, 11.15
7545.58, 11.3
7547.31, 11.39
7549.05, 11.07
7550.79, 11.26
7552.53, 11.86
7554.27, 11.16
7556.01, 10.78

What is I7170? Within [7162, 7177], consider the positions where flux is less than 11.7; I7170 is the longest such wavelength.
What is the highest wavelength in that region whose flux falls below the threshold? 7176.17 angstroms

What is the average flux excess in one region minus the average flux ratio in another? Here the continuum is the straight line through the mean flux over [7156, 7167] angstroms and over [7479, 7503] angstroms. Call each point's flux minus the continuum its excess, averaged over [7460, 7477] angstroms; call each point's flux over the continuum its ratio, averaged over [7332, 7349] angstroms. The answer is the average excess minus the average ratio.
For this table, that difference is -1.7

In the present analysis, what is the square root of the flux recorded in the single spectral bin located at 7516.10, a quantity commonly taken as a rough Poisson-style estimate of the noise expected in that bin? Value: 3.58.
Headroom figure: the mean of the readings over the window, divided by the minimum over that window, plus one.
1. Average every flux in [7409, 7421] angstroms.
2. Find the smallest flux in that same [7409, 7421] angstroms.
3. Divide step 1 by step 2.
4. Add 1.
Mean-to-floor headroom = 2.07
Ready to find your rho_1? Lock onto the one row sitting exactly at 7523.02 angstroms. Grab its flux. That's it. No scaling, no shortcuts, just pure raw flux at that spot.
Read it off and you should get 11.59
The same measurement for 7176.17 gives 11.17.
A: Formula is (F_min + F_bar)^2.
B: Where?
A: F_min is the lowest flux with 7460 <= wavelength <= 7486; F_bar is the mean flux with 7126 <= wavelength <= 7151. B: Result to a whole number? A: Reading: 491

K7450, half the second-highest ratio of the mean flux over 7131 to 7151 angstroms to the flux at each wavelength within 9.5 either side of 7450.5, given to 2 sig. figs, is 0.51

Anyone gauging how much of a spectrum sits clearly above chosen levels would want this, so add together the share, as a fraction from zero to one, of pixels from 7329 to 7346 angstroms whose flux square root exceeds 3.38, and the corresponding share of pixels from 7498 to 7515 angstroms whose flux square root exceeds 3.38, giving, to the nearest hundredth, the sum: 2.00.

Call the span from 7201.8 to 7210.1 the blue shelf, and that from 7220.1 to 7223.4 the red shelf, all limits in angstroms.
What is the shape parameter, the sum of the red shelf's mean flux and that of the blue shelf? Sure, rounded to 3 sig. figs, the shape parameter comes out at 23.5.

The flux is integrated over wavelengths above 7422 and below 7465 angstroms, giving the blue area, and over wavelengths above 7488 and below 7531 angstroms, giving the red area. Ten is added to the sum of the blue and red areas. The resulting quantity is 1044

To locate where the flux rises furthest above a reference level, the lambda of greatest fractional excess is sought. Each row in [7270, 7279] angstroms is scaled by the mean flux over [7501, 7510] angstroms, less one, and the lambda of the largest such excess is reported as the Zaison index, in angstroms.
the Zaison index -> 7276.00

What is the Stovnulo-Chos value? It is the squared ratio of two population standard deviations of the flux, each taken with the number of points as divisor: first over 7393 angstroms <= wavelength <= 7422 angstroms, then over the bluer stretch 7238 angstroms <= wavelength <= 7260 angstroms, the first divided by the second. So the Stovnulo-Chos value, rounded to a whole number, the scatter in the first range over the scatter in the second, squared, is 0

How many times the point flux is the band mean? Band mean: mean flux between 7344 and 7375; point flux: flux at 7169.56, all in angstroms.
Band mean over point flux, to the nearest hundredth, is 1.24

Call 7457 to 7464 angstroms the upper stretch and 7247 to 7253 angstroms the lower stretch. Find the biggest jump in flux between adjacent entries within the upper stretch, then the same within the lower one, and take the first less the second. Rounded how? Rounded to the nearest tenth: -1.1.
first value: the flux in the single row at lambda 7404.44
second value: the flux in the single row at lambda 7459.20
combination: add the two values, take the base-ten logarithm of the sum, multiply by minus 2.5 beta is -3.45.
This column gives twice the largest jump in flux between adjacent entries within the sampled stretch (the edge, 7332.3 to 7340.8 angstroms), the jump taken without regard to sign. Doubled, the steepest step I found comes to 7.9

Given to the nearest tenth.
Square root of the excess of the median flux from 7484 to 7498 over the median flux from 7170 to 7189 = 0.7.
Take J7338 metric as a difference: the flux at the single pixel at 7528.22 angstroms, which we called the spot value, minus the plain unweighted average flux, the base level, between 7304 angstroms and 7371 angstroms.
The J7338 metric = -2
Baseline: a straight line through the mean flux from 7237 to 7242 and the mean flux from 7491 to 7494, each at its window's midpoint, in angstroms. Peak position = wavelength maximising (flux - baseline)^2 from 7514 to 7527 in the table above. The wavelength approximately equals 7514.37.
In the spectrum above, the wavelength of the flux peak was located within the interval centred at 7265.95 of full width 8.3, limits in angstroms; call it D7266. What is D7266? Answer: 7262.61 angstroms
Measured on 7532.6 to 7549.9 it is 7533.42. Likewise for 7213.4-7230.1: 7225.91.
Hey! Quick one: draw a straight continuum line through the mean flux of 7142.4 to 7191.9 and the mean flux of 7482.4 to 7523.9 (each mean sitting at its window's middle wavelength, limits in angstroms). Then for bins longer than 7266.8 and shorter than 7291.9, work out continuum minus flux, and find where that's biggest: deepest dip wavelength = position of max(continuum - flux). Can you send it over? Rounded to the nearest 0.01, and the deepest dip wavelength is 7267.62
